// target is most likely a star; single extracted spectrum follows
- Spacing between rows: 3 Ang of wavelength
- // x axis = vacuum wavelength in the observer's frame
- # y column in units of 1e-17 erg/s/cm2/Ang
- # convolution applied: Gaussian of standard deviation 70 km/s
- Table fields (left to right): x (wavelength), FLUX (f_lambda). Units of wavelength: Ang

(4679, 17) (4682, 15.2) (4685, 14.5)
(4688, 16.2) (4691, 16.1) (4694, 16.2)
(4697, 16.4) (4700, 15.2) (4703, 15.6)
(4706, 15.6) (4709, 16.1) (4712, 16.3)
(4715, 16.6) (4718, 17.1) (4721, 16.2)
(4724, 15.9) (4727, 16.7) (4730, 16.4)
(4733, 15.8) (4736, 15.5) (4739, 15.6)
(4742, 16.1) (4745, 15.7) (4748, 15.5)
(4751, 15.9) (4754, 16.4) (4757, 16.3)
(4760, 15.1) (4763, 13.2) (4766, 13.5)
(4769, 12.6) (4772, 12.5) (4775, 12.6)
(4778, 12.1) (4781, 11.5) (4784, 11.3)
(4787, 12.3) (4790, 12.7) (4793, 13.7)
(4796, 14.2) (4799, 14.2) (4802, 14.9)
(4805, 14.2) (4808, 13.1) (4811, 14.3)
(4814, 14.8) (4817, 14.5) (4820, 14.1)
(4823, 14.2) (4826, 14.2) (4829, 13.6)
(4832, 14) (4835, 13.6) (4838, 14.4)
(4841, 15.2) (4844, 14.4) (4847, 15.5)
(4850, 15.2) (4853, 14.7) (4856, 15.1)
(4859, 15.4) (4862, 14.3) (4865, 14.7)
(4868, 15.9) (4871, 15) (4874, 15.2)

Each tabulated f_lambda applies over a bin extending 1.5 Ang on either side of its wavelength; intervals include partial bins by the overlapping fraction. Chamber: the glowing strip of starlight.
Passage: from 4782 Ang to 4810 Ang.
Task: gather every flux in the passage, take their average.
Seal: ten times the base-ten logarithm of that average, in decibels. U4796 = 11.3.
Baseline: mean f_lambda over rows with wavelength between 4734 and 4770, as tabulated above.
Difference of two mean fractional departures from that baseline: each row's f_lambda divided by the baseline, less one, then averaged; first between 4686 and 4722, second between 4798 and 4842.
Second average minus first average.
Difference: -0.13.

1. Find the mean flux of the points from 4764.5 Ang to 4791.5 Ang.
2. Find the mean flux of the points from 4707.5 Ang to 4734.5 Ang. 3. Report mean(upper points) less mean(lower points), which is -4.0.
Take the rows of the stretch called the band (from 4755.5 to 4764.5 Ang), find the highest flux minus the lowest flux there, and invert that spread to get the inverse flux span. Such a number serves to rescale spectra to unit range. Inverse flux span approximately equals 0.3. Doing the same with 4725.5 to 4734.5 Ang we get 1.1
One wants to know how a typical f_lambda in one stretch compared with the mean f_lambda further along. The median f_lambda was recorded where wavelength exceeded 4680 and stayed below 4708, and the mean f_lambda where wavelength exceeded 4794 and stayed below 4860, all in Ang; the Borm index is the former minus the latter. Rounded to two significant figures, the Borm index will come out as 1.2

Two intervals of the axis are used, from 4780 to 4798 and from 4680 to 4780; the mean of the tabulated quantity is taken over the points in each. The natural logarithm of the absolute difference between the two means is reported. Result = 1.0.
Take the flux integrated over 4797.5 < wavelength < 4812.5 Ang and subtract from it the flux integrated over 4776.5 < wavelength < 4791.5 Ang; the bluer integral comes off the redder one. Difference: 32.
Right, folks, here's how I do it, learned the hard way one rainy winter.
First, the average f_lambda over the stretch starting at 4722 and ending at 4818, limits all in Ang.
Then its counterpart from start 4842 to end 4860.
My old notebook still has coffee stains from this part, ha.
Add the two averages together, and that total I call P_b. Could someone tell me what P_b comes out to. 29.4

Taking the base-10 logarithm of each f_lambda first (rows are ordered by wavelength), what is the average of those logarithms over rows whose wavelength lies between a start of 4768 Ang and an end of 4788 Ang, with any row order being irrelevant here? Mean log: 1.08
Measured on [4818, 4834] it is 1.15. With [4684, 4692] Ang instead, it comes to 1.19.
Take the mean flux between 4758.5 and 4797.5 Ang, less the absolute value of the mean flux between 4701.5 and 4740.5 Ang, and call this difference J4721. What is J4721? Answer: -3.2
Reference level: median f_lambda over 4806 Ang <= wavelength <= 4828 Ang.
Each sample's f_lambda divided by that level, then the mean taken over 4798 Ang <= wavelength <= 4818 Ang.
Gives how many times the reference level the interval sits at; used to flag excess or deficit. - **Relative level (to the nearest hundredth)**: 1.01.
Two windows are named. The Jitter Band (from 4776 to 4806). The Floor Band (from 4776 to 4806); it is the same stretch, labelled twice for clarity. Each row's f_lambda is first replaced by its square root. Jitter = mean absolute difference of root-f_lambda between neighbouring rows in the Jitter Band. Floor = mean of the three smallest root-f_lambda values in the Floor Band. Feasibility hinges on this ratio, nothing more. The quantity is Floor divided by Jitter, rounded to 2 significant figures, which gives 43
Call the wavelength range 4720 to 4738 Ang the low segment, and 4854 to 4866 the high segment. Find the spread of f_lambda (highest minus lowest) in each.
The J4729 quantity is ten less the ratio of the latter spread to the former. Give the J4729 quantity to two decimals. 9.08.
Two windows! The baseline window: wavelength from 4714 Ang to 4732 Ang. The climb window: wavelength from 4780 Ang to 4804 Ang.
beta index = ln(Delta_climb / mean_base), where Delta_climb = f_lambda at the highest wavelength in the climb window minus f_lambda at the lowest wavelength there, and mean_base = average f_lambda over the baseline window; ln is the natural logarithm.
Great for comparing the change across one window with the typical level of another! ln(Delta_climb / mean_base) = -1.6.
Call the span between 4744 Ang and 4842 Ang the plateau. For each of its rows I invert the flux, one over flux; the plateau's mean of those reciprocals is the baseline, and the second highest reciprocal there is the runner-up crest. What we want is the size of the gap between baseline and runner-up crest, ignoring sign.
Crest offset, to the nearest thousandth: 0.015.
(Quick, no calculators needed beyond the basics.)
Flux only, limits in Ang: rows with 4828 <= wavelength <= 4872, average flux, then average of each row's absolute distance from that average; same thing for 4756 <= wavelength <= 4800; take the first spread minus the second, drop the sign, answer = 0.50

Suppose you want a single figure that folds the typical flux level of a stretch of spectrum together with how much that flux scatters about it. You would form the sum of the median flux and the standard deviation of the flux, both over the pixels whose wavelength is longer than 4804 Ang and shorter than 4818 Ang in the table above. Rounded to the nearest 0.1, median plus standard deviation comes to 14.9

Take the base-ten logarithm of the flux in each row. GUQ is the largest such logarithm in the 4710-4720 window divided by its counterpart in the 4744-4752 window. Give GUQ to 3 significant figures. 1.03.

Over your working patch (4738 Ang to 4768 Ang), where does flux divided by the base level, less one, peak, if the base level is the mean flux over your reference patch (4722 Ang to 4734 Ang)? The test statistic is 4754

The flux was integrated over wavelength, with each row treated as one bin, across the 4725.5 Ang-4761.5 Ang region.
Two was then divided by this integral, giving 0.0035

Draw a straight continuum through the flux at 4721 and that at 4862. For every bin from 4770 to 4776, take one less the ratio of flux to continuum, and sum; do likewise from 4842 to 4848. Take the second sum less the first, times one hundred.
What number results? -44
